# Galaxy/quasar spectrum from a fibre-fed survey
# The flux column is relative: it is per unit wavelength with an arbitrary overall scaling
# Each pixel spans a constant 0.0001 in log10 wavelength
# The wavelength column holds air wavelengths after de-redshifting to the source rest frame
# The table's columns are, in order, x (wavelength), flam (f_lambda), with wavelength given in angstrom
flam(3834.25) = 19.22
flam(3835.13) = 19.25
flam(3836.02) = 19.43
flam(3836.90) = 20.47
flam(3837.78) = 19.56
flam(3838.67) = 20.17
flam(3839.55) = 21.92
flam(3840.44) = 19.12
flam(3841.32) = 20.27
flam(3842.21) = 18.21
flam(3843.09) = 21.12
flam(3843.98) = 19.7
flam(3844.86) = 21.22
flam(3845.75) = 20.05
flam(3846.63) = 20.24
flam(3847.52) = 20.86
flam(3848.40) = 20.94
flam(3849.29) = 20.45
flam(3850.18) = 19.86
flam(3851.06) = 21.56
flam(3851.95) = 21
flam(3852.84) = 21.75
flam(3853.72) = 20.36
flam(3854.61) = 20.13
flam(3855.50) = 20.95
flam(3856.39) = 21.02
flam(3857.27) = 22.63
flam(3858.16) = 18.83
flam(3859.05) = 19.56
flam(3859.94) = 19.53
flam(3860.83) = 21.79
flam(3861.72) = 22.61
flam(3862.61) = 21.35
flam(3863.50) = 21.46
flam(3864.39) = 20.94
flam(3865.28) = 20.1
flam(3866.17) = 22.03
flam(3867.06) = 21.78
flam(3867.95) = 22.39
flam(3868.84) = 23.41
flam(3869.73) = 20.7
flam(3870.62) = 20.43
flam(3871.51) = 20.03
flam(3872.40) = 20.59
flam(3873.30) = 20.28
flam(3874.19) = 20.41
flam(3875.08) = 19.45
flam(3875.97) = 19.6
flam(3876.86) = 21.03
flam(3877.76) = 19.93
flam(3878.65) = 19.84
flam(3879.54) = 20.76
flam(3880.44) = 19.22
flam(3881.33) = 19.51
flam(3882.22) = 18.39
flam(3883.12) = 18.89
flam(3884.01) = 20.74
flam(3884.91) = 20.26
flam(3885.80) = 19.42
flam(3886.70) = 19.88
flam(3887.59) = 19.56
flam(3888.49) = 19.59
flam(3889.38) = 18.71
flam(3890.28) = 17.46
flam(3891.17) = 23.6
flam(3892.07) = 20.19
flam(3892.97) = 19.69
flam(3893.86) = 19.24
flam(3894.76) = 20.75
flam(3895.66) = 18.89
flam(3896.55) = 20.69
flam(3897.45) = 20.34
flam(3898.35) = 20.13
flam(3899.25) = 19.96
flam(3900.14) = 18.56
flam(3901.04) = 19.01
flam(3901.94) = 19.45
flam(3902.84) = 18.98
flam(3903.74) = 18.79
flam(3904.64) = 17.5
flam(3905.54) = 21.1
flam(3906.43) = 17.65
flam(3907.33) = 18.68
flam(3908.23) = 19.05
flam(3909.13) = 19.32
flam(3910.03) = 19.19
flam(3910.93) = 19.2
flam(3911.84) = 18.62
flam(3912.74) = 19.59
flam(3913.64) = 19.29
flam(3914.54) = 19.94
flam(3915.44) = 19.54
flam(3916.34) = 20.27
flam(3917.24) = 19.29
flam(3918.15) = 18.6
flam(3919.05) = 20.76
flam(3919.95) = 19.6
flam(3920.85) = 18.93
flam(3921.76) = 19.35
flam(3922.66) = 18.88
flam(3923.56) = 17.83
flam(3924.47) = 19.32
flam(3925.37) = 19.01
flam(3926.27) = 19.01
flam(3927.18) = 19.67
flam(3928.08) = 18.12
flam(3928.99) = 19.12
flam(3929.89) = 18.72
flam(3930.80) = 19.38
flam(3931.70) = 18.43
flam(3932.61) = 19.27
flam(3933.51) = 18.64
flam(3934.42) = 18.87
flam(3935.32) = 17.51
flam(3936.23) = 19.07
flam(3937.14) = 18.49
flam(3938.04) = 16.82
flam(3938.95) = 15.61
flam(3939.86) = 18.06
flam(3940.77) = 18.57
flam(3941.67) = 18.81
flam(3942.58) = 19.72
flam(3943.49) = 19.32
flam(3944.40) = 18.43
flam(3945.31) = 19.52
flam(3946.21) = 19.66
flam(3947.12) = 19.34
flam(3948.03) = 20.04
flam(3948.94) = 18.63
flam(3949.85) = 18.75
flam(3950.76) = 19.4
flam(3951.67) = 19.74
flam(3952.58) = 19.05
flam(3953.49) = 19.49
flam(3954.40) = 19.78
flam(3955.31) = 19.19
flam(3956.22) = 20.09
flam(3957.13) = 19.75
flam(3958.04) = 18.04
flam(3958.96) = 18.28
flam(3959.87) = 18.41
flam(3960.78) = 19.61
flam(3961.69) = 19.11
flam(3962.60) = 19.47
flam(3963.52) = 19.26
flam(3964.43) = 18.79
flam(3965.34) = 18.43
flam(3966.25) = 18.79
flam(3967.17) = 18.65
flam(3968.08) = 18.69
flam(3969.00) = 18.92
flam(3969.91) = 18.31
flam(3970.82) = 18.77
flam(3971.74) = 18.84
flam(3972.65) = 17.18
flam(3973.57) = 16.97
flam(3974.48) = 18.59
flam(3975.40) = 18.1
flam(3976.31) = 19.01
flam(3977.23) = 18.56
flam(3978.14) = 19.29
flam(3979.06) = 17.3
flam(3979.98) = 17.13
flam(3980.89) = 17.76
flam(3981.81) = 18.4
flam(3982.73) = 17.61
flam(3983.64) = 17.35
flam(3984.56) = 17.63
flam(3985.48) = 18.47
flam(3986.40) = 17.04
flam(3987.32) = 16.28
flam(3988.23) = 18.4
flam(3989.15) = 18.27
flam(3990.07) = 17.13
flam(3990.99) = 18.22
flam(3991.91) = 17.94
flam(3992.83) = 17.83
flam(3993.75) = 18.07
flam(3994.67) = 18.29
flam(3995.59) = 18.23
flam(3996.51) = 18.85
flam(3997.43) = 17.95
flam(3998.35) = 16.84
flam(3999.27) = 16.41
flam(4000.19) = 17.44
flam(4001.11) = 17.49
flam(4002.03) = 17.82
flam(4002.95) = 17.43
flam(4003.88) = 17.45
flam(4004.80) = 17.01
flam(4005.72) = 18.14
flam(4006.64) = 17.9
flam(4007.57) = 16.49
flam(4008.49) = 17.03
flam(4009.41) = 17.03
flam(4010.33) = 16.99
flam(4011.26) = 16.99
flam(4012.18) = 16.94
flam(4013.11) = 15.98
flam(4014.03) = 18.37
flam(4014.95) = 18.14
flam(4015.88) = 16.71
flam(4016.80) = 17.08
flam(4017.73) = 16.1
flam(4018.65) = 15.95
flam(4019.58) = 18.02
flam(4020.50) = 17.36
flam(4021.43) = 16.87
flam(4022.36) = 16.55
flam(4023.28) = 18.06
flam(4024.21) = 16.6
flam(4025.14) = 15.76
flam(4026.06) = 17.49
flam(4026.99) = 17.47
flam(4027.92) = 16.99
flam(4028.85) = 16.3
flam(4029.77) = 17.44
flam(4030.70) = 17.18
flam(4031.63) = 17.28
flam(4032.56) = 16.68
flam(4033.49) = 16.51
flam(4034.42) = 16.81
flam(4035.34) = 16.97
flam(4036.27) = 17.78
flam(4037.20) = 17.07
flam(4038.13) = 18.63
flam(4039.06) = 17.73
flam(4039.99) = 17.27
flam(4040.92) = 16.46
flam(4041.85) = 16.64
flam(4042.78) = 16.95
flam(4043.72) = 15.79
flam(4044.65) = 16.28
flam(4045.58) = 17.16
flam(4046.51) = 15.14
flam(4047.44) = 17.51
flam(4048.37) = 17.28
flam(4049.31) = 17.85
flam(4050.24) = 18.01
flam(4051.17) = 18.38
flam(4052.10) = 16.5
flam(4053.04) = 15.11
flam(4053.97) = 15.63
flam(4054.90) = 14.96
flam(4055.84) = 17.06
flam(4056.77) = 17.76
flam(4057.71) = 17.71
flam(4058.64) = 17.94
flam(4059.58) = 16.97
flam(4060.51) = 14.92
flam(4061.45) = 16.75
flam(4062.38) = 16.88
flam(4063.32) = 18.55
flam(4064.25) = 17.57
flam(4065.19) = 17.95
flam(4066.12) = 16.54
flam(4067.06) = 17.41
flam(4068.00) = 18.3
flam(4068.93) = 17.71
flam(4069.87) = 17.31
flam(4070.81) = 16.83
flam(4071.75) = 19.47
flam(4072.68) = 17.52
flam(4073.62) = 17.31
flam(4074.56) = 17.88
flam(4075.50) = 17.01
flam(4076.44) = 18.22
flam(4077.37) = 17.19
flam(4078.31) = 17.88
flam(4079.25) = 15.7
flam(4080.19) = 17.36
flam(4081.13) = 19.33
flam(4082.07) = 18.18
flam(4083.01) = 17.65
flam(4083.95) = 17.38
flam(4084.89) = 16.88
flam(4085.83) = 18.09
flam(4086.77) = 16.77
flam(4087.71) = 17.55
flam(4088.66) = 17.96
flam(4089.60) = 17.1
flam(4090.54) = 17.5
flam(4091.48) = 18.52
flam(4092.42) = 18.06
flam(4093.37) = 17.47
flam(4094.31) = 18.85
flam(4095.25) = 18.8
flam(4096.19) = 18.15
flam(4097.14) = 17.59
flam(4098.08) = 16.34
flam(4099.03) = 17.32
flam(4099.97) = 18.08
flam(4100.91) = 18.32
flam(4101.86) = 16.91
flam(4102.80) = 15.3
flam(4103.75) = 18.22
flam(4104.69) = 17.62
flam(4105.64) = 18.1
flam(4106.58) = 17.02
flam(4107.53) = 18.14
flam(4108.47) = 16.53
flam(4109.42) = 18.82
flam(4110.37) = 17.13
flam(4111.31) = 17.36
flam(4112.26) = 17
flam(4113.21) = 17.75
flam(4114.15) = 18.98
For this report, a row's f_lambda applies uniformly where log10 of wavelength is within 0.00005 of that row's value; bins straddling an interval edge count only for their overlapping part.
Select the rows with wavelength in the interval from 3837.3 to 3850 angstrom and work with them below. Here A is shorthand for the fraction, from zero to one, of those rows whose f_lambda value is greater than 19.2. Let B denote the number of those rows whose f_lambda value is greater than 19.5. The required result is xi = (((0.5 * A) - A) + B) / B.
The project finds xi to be 0.964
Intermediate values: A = 0.857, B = 12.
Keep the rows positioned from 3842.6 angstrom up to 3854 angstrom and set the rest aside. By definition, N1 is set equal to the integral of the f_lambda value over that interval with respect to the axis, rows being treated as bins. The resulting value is 236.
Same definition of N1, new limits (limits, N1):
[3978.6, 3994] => 272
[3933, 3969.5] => 689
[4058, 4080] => 383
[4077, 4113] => 633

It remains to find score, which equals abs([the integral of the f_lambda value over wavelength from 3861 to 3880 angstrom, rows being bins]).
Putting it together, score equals 397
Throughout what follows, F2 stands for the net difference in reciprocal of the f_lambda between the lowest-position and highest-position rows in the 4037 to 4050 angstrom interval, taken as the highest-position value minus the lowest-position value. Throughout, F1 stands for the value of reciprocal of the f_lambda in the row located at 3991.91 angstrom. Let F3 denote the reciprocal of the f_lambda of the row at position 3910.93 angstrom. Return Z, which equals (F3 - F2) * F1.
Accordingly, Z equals 0.0030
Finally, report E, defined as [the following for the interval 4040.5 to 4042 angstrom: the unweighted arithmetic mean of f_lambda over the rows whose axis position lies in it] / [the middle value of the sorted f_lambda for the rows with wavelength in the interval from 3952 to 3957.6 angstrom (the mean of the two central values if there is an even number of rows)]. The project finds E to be 0.84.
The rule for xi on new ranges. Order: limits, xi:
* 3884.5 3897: 0.956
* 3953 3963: 0.932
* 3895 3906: 0.950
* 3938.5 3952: 0.947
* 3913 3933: 0.955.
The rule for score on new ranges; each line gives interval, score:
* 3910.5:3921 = 205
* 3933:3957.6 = 465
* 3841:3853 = 246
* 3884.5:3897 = 248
